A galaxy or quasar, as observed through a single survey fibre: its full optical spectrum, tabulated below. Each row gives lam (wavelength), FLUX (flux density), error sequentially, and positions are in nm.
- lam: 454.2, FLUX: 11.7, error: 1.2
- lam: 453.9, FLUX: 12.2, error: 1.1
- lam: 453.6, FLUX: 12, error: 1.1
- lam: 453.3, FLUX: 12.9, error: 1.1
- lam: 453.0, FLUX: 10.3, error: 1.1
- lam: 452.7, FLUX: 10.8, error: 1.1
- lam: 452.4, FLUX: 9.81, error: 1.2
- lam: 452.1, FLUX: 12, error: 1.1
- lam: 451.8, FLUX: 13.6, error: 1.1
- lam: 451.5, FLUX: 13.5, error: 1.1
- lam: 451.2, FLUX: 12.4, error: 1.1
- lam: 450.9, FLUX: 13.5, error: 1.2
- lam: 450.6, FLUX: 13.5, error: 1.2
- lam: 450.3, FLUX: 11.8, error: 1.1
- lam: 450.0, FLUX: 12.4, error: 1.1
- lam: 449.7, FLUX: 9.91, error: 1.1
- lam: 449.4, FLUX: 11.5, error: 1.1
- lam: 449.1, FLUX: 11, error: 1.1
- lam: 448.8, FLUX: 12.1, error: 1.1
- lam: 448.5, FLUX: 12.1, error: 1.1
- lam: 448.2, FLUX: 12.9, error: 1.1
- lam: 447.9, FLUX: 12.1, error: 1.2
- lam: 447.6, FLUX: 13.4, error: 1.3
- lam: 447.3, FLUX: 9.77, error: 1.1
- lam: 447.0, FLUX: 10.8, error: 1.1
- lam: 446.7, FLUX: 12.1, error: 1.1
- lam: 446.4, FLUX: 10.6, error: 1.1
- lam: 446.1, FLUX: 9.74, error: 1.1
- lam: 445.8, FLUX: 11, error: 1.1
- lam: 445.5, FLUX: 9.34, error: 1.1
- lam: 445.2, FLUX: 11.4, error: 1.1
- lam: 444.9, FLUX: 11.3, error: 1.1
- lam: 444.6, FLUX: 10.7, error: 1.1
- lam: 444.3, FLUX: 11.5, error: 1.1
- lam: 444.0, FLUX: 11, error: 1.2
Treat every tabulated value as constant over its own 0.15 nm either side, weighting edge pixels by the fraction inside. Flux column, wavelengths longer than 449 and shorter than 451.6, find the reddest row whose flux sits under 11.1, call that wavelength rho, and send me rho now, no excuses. 449.7 nm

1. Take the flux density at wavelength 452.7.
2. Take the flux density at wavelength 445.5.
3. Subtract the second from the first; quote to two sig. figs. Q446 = 1.5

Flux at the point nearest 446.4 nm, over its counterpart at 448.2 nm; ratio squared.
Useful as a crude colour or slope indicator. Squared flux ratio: 0.7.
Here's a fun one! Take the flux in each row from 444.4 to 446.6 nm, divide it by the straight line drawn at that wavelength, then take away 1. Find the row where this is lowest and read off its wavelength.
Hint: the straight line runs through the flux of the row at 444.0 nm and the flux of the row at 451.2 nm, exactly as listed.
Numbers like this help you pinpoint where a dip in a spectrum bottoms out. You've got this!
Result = 445.5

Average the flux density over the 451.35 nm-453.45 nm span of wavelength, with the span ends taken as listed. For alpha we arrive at 11.8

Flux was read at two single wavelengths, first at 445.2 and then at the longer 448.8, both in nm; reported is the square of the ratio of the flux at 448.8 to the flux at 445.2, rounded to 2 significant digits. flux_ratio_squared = 1.1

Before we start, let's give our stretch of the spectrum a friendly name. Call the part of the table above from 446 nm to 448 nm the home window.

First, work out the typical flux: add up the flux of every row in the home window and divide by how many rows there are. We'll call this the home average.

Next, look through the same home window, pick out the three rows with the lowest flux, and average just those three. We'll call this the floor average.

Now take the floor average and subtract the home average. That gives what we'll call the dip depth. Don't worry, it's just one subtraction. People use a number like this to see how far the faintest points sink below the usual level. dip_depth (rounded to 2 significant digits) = -1.2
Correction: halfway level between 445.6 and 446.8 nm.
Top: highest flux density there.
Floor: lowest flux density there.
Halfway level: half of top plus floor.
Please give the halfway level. 10.9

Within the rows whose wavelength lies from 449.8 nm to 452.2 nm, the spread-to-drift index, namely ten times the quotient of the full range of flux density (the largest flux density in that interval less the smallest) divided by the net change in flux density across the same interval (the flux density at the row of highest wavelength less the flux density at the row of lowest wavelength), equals -45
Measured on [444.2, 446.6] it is -24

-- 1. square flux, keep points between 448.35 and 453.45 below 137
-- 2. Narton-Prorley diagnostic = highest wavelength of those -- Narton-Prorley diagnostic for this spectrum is 453.0 nm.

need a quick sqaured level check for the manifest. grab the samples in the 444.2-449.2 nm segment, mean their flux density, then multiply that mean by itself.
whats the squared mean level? 127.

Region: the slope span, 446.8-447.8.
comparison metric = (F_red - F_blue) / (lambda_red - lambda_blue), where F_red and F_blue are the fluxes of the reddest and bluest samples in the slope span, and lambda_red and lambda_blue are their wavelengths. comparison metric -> 4.3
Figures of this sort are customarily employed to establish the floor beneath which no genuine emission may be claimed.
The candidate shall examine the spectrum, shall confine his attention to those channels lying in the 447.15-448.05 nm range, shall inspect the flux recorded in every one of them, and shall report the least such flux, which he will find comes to 9.77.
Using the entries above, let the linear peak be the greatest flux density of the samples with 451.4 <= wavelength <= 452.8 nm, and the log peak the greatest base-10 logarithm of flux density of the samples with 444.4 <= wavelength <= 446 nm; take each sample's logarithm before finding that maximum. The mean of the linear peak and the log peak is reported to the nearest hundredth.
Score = 7.33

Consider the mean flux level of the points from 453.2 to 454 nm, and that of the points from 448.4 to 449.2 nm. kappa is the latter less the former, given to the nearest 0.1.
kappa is -0.6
